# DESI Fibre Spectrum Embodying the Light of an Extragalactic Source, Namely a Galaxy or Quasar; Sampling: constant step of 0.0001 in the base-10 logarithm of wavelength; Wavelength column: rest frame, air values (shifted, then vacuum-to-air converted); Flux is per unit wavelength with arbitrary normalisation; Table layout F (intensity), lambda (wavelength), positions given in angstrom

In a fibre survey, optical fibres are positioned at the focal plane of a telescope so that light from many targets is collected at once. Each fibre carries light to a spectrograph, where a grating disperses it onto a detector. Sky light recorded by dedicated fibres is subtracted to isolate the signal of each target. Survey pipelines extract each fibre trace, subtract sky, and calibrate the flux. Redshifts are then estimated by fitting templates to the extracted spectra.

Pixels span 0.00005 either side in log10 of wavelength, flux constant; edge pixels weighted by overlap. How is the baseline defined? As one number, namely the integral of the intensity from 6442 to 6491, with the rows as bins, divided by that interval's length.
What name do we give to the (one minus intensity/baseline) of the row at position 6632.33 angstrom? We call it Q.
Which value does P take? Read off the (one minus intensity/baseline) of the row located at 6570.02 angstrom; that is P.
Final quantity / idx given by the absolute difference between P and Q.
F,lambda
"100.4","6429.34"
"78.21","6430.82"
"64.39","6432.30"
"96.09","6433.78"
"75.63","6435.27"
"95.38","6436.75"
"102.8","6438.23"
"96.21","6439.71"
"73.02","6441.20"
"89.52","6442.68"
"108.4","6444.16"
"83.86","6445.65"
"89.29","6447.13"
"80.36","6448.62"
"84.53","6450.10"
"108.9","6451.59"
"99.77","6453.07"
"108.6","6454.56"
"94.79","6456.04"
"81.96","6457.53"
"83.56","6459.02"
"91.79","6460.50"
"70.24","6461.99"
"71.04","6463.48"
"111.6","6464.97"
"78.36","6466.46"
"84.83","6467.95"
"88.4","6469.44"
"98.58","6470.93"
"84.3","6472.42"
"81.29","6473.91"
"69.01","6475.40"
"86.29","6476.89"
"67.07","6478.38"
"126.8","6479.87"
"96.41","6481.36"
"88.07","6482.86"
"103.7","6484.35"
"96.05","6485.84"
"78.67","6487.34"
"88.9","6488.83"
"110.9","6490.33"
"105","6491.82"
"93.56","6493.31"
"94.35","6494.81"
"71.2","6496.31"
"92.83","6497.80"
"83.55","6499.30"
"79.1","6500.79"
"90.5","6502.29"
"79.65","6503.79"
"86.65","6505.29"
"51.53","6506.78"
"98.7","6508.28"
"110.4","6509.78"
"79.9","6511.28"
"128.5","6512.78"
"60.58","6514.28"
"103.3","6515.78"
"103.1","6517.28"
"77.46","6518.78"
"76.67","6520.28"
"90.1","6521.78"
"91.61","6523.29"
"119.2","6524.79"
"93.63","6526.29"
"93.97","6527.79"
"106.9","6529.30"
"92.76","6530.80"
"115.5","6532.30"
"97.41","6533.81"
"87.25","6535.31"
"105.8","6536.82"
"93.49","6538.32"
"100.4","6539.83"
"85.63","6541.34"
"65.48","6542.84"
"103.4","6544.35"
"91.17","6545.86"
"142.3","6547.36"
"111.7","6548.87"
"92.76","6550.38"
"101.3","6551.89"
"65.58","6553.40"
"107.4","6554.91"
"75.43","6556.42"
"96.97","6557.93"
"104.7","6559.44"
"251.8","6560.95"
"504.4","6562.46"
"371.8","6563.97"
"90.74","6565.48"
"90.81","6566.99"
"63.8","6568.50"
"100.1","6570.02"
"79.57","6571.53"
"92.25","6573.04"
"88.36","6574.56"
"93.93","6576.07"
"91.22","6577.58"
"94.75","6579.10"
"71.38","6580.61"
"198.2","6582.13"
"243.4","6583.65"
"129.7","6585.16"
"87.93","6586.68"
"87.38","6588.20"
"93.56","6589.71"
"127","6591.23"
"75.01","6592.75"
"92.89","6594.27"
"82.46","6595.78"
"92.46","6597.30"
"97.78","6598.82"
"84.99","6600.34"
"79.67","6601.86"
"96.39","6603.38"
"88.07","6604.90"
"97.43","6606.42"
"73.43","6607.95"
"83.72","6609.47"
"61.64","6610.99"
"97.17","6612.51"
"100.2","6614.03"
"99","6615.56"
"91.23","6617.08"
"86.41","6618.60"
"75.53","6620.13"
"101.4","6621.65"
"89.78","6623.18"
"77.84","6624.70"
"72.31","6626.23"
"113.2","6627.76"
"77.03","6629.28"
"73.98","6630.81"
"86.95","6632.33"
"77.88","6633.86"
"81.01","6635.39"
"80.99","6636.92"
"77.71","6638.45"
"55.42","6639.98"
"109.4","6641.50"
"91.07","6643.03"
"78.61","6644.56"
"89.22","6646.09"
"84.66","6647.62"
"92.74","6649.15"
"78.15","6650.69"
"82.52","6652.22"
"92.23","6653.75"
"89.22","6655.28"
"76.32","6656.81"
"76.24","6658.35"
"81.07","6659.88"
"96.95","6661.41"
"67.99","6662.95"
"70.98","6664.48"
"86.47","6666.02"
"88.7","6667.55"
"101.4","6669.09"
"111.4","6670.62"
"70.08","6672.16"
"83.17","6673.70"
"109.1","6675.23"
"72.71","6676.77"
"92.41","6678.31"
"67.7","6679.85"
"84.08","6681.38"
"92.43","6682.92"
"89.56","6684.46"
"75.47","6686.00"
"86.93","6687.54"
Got 0.15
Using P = -0.11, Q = 0.04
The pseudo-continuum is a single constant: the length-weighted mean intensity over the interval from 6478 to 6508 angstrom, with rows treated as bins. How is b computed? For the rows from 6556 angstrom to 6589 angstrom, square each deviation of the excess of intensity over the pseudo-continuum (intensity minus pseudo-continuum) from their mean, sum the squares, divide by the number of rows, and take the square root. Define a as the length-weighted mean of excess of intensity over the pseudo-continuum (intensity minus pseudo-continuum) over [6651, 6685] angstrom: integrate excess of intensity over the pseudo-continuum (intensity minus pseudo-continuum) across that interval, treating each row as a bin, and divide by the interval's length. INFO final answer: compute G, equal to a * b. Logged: -454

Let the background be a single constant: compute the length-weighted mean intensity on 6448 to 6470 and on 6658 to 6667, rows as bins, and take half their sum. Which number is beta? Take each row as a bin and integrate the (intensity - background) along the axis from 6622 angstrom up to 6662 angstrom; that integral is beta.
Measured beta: -31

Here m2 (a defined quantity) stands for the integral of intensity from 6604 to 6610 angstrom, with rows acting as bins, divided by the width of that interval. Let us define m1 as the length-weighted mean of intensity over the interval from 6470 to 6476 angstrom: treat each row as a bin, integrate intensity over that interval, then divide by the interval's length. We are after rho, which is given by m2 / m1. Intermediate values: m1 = 84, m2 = 86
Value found 1.03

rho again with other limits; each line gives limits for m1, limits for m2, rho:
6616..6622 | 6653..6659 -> 0.95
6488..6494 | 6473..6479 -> 0.77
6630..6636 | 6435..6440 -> 1.18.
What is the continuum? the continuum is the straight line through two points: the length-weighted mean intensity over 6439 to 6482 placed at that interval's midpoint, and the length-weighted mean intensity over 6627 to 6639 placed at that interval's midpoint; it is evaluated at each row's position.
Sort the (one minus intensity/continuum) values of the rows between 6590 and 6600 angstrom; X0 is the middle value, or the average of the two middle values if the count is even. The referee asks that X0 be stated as -0.09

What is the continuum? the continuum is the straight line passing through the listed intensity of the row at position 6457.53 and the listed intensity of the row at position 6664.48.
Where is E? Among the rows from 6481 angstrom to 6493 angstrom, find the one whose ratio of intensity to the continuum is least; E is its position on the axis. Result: 6487.34 angstrom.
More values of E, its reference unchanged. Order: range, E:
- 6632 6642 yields 6639.98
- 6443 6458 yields 6448.62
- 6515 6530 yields 6520.28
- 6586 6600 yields 6592.75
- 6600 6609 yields 6607.95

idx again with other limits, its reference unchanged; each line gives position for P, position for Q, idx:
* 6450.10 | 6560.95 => 1.85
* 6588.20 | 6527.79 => 0.07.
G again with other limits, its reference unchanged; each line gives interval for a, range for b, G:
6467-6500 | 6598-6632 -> 9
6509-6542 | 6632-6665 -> 70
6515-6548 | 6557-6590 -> 786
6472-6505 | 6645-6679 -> -2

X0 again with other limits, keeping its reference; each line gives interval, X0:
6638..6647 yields -0.01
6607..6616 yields -0.07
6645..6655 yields -0.04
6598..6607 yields -0.09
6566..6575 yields -0.05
